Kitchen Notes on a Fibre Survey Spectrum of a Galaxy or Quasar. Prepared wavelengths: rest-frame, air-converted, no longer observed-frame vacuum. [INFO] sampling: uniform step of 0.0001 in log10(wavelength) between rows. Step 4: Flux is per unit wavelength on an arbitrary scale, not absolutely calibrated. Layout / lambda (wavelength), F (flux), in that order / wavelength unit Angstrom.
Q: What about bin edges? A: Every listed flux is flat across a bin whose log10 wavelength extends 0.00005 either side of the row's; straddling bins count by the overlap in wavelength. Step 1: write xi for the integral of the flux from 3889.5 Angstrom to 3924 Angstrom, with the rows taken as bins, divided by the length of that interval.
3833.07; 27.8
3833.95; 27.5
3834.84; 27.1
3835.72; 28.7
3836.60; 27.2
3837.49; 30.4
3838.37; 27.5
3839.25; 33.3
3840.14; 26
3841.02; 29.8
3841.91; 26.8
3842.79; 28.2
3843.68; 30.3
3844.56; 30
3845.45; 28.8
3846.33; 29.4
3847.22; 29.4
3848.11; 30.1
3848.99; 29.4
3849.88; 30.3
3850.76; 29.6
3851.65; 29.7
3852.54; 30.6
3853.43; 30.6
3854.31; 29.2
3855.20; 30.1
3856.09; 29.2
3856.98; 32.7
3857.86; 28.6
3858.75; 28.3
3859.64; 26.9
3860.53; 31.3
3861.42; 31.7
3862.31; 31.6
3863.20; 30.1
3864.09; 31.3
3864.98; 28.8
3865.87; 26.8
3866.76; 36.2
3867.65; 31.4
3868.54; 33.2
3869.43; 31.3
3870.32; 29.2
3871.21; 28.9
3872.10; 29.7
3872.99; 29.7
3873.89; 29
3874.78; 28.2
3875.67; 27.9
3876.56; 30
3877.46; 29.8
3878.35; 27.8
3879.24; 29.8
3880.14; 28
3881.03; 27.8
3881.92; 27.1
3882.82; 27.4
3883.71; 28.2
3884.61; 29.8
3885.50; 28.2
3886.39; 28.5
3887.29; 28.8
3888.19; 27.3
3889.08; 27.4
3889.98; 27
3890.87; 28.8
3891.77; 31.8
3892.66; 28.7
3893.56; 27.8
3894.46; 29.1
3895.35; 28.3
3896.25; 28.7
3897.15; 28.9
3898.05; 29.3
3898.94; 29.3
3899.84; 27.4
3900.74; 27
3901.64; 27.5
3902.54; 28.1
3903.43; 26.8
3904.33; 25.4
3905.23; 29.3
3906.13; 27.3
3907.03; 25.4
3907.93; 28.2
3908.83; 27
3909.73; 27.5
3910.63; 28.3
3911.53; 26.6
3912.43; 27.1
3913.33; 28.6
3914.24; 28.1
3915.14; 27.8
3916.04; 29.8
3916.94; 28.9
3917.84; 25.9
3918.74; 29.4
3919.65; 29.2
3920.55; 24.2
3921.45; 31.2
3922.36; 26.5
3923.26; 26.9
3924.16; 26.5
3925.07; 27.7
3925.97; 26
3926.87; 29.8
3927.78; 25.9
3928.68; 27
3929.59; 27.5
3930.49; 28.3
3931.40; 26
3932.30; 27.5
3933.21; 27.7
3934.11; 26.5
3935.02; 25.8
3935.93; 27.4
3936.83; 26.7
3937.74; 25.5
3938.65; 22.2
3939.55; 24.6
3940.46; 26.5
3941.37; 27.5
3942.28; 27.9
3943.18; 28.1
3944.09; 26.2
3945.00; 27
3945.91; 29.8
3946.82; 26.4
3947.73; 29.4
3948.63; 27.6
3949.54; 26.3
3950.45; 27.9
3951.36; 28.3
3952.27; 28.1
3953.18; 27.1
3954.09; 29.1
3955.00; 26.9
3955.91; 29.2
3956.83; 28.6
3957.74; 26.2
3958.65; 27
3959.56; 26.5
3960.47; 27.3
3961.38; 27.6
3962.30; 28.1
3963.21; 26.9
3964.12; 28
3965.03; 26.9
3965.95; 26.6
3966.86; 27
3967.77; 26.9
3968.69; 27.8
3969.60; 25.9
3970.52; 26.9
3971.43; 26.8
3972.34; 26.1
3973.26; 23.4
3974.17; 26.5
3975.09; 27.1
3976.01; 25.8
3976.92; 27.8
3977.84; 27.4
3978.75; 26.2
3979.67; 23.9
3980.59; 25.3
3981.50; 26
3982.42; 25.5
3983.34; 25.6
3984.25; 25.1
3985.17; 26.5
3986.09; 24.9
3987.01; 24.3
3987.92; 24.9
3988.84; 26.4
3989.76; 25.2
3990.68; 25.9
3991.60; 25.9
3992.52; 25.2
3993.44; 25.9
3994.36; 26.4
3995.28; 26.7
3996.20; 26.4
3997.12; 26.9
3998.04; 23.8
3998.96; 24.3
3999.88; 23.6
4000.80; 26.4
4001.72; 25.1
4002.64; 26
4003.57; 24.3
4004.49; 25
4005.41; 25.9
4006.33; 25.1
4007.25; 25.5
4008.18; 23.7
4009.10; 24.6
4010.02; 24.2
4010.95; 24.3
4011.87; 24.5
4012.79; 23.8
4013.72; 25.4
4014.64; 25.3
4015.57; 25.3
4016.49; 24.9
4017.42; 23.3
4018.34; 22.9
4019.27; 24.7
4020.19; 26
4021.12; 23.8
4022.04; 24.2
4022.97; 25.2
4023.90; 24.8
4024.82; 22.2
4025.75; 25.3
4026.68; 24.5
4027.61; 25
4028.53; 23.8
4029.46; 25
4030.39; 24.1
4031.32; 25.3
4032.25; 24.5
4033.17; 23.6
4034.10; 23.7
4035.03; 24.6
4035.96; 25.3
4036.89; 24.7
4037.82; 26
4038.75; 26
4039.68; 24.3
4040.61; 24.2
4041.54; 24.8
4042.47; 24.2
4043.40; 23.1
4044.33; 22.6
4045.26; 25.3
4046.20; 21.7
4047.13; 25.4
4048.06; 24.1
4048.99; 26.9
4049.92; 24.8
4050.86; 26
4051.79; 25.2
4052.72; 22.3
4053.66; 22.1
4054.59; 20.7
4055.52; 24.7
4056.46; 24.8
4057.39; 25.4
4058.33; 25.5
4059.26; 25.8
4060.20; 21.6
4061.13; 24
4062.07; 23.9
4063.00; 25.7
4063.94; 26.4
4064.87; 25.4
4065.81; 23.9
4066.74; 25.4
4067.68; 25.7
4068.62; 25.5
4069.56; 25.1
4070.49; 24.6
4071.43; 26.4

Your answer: 28.0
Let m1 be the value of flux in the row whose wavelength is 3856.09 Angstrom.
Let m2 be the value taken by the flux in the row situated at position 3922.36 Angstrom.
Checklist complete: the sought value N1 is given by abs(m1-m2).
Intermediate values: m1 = 29.2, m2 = 26.5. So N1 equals 2.7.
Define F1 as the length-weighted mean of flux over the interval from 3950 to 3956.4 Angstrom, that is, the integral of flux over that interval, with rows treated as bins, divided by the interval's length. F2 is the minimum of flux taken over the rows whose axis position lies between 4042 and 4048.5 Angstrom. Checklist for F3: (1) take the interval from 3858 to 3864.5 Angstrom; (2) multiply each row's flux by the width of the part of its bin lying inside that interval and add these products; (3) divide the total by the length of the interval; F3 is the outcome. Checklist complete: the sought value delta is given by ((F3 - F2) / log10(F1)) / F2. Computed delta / 0.27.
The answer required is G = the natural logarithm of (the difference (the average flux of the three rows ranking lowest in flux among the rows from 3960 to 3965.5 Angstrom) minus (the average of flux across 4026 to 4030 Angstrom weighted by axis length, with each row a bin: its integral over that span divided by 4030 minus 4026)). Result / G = 0.9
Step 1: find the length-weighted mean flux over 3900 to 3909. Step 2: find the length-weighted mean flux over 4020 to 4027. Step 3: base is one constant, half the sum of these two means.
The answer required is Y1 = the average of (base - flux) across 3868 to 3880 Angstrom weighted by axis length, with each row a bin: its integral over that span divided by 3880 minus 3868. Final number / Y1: -4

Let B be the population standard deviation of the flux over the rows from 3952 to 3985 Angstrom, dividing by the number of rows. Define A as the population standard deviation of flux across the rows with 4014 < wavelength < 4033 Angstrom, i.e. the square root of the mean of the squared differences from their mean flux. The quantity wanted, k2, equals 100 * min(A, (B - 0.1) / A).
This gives 91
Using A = 0.91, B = 1.23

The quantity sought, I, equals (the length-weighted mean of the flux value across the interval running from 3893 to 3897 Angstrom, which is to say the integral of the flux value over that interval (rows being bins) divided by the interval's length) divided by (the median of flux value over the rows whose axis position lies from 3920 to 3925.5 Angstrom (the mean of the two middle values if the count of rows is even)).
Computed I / 1.07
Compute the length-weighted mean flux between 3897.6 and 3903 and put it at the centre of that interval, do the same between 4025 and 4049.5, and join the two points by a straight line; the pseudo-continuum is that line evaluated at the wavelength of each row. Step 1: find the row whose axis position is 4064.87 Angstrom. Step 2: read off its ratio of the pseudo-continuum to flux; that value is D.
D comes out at 0.94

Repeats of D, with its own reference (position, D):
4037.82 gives 0.94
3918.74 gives 0.94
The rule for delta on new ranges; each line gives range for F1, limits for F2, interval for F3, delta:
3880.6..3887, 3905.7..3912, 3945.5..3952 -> 0.07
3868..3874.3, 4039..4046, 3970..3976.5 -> 0.10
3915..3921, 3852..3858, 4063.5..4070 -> -0.08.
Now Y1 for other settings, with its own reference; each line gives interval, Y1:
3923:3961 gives -1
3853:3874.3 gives -4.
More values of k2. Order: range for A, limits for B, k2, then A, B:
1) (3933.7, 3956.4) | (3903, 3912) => 67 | 1.59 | 1.17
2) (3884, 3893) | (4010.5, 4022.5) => 57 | 1.33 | 0.86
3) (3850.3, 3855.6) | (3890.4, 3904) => 52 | 0.52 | 1.18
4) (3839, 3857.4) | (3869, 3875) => 52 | 1.55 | 0.90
